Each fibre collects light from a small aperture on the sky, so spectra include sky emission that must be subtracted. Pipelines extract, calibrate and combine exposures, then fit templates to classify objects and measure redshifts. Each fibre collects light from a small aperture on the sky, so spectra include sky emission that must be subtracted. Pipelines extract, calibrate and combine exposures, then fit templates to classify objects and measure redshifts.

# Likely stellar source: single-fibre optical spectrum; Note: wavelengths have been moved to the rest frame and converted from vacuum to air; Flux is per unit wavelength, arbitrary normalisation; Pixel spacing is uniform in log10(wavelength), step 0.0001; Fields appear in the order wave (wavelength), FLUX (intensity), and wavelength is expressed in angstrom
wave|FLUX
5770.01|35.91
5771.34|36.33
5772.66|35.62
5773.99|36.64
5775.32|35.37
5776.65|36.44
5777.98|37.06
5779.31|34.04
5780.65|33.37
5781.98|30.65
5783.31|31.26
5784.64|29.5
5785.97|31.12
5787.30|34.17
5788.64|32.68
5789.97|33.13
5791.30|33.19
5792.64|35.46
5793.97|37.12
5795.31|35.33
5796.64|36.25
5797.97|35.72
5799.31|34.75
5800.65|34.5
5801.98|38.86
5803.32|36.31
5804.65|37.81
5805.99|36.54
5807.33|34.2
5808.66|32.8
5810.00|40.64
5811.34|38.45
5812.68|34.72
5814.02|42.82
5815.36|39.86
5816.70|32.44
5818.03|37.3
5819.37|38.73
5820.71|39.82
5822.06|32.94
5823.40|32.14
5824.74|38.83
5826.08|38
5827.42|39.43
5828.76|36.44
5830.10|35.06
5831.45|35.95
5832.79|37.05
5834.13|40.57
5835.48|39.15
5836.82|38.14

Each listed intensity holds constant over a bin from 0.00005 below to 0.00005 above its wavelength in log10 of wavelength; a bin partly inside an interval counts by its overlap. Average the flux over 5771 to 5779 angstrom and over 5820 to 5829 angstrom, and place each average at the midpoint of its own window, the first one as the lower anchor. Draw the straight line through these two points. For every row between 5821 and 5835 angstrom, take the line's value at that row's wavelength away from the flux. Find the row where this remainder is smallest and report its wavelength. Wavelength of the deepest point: 5823.40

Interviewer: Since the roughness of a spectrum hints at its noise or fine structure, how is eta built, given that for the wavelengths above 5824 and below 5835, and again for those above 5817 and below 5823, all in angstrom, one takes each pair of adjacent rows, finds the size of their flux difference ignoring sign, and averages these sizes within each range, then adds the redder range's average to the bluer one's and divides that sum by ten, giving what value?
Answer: 0.49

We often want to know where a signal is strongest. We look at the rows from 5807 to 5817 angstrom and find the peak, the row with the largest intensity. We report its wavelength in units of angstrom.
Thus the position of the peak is 5814.02 angstrom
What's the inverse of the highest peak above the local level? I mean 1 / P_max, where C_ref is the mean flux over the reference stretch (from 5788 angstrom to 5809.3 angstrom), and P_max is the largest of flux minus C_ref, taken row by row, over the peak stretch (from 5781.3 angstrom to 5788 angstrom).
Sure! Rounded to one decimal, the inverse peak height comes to -0.9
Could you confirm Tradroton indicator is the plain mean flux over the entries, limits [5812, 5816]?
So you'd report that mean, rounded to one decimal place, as 39.1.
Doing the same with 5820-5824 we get 35.0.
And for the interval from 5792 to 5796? 36.0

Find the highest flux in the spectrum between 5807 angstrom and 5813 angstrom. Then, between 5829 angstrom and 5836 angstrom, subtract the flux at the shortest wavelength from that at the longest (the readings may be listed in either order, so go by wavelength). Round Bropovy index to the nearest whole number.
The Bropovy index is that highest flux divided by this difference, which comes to 10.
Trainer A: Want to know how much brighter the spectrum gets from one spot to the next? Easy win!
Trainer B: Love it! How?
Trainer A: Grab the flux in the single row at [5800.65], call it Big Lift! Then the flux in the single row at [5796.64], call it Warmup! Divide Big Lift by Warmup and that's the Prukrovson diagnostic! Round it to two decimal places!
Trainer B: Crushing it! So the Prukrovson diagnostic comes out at 0.95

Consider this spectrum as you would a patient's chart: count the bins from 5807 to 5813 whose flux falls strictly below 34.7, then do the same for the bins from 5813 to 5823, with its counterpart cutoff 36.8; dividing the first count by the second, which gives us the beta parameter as 1.0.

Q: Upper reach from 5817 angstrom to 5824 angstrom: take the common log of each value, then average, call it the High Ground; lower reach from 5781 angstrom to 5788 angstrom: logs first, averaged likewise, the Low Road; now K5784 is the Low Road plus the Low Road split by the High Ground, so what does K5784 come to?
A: 2.46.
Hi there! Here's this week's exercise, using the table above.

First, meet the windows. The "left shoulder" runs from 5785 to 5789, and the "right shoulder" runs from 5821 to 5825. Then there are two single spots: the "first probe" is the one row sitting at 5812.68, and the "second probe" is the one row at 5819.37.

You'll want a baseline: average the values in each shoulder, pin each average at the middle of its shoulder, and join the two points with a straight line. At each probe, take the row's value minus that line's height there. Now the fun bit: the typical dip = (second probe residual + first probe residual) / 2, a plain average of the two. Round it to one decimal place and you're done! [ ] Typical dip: 2.5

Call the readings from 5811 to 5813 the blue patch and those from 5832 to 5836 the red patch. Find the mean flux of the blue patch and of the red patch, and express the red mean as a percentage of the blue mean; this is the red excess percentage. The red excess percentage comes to 106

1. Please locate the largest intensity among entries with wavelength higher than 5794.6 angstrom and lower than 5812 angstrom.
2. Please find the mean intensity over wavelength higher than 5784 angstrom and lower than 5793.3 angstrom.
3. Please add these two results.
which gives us 73.4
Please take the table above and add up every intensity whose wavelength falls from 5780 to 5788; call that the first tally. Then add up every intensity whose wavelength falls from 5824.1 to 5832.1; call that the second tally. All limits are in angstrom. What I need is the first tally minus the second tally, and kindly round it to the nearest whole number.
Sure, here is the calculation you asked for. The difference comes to -34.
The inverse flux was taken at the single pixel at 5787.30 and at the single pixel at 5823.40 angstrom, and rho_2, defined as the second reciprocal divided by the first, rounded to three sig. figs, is 1.06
